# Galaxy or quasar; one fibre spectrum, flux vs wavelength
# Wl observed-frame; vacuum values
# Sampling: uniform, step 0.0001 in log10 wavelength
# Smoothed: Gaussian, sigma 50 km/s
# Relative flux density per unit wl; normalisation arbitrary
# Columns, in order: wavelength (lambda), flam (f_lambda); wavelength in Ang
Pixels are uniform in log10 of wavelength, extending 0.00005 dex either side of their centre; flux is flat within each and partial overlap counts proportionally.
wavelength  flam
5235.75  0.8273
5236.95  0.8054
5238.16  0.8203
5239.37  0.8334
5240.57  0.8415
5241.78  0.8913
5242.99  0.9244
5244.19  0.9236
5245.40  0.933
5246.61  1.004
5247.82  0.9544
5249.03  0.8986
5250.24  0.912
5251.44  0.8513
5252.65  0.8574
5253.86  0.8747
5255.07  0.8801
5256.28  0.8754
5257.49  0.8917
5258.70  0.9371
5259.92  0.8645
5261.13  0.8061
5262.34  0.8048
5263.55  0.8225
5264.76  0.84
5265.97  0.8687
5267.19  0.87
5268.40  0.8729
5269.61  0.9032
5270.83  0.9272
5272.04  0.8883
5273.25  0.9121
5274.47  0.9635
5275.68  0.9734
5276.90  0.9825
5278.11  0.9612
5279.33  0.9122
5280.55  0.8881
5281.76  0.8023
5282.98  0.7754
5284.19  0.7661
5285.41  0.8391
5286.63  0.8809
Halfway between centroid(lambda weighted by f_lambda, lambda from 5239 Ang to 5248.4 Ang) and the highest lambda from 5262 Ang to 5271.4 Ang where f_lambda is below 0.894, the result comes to 5256.1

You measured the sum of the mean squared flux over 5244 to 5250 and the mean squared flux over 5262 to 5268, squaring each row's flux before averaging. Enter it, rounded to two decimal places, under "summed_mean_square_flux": 1.60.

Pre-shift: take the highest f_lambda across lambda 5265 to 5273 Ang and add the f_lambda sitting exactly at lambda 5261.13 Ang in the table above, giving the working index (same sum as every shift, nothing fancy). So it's 1.73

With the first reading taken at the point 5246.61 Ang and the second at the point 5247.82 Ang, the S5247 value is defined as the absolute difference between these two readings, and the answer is 0.05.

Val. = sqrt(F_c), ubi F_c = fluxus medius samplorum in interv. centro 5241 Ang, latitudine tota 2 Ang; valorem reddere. 0.93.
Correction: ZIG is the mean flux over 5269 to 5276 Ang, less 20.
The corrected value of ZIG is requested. -19.1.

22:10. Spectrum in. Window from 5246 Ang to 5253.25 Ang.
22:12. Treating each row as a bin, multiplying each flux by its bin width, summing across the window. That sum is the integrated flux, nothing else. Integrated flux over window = 6.62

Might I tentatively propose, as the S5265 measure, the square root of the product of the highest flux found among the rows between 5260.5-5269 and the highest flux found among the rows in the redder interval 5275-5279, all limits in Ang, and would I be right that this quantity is 0.93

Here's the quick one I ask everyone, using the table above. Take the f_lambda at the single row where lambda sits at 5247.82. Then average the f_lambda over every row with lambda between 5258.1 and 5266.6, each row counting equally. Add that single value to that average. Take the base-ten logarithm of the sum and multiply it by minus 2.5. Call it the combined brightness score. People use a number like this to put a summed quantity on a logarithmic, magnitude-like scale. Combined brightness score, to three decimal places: -0.640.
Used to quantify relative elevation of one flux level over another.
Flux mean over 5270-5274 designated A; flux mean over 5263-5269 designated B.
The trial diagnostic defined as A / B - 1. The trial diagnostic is 0.06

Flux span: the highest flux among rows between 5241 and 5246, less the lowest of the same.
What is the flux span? 0.042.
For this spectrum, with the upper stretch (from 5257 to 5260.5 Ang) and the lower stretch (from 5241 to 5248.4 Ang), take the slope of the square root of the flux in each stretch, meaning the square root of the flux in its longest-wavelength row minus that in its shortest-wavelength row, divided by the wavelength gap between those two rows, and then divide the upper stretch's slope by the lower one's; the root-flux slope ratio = -1.1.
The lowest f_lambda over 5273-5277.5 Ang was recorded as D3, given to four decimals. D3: 0.9121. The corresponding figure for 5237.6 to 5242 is 0.8203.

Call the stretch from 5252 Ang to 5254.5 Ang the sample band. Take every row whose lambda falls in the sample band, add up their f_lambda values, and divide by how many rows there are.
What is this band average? 0.866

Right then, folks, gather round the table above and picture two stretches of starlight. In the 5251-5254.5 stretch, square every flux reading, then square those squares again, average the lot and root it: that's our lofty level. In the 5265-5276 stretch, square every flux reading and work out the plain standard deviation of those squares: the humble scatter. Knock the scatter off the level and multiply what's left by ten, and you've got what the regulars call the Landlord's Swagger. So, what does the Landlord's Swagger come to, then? 6.7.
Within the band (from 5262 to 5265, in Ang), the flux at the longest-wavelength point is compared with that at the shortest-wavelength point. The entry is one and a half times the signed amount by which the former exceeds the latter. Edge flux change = 0.05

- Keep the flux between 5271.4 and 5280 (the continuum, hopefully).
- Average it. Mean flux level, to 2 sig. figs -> 0.94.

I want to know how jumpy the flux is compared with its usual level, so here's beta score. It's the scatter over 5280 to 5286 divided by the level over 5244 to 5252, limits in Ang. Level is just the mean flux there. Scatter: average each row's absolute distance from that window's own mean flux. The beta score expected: 0.043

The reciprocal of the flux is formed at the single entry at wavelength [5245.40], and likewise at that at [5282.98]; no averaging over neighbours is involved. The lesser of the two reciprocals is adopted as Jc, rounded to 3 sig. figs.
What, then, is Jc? 1.07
